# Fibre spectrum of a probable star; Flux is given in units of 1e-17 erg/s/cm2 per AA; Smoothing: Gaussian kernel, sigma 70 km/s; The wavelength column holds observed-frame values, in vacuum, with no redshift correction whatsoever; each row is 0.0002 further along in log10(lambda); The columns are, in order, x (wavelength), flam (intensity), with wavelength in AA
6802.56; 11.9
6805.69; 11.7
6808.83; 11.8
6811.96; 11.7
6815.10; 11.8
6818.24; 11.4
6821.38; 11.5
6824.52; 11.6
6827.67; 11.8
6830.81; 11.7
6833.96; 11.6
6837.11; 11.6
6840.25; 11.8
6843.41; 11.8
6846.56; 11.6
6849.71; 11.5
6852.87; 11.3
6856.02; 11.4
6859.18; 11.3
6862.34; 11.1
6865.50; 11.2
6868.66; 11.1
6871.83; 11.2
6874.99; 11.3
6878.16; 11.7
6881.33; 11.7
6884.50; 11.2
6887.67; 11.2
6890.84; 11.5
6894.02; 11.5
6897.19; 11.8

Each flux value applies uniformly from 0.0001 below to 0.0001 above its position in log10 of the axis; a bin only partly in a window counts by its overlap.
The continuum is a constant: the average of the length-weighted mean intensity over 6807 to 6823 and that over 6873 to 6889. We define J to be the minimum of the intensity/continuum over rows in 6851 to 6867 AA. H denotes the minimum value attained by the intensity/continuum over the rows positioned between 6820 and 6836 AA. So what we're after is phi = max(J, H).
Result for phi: 1.00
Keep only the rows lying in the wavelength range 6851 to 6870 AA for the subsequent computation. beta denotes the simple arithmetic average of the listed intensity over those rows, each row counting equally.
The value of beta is 11.2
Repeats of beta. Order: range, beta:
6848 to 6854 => 11.4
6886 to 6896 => 11.4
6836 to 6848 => 11.7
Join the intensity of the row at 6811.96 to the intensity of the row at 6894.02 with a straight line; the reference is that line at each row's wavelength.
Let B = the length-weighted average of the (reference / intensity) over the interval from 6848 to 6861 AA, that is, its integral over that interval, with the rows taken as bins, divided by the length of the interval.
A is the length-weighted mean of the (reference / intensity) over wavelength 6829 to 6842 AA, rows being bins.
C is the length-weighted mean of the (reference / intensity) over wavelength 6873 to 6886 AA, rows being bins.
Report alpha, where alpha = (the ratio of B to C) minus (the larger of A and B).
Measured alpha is -0.006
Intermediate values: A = 0.997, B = 1.020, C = 1.01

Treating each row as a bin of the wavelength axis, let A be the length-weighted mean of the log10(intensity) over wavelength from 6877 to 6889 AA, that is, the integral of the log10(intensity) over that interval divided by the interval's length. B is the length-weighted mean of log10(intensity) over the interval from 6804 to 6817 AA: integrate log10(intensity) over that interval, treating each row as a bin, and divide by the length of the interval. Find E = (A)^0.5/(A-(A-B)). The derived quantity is 0.962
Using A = 1.06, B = 1.070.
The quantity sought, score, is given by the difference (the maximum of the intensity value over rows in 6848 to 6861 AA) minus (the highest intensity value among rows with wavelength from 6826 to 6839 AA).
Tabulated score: -0.3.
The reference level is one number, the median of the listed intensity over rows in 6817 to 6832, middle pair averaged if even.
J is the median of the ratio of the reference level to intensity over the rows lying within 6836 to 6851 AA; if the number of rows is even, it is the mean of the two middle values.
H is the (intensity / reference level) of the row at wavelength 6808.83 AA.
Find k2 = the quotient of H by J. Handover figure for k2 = 1.02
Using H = 1.02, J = 1.00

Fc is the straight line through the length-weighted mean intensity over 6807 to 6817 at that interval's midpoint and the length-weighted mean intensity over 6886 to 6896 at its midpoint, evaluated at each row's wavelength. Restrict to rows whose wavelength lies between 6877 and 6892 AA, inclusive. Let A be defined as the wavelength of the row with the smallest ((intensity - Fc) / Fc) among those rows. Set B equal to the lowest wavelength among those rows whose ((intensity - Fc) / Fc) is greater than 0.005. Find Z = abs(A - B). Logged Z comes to 6.3 AA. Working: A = 6884.50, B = 6878.16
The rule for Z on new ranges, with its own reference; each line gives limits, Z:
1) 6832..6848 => 6.3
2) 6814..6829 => 3.1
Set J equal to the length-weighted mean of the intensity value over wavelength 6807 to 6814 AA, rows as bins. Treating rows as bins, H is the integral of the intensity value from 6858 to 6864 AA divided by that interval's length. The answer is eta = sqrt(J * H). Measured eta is 11.47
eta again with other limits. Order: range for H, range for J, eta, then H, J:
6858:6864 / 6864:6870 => 11.17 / 11.2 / 11.16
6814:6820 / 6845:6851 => 11.57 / 11.6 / 11.56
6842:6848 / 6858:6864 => 11.45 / 11.7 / 11.19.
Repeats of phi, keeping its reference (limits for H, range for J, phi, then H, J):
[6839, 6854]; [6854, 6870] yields 0.98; 0.98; 0.96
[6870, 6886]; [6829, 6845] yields 1.01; 0.97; 1.01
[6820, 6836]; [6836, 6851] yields 1.00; 1.00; 1.00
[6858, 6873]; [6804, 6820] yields 0.99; 0.96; 0.99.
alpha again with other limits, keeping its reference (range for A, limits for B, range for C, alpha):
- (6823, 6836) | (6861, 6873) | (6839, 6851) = 0.005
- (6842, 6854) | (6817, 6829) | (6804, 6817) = 0.003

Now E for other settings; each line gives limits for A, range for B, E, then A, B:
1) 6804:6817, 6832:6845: 0.969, 1.07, 1.068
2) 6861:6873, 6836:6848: 0.958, 1.05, 1.069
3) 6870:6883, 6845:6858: 0.972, 1.06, 1.059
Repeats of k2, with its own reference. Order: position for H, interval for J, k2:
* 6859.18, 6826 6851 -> 0.98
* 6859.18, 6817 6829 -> 0.97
